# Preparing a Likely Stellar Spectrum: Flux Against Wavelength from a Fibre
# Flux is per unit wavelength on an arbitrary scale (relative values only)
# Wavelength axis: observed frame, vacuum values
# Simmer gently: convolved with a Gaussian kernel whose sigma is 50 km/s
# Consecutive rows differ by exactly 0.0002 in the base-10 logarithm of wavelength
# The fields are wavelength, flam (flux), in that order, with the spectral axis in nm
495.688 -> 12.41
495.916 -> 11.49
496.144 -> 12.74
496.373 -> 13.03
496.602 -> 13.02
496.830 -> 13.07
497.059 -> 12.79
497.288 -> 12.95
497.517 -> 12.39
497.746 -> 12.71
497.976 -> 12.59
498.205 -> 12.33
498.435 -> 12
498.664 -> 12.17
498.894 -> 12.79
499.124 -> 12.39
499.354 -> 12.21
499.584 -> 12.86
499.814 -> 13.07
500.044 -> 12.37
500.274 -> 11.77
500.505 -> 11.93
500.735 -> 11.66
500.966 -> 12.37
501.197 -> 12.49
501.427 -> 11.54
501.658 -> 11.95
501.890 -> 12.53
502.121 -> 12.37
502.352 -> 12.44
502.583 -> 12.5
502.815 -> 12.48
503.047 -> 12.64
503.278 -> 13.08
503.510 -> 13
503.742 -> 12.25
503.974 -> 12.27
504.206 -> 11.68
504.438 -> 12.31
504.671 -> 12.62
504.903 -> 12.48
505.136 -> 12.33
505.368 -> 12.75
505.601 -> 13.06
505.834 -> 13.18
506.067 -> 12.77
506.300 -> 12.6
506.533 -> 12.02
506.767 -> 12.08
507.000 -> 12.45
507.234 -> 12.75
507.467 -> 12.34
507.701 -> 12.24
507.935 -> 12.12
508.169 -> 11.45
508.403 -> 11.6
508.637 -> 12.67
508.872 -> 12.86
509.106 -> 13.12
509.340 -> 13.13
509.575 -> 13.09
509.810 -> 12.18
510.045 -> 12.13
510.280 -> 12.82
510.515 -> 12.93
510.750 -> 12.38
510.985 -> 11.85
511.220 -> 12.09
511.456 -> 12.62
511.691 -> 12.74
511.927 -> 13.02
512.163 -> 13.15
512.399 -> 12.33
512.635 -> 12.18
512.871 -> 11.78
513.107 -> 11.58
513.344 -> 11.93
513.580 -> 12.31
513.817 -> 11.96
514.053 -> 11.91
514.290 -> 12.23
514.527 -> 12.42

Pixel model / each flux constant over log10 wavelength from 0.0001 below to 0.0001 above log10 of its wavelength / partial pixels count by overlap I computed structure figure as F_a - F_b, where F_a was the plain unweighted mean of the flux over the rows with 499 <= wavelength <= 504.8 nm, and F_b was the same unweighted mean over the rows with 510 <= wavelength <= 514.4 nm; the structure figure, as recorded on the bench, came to 0.04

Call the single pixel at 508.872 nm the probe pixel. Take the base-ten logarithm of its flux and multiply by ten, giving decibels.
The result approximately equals 11.1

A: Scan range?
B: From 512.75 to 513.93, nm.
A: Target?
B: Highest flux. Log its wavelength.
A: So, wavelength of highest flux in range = 513.580 nm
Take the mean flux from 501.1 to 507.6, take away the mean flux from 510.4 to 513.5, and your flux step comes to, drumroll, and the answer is 0.11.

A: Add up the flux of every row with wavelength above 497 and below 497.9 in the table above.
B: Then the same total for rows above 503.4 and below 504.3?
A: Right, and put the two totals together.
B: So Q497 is 100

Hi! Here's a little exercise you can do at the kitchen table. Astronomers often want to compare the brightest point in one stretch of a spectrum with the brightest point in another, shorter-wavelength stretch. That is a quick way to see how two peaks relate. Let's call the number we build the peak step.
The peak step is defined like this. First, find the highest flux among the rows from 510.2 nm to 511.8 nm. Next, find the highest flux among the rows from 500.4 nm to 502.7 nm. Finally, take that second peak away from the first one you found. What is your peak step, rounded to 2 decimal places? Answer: 0.40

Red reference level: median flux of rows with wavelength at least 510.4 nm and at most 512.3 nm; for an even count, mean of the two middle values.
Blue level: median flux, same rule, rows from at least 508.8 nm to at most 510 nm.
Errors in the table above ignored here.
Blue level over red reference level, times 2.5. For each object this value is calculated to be 2.58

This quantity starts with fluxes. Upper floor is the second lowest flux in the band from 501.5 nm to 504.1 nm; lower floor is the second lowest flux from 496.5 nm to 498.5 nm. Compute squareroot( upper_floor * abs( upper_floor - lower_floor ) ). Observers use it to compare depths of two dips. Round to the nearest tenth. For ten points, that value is 1.0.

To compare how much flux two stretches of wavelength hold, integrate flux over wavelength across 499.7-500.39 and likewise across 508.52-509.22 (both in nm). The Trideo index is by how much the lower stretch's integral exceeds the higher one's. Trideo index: -0.5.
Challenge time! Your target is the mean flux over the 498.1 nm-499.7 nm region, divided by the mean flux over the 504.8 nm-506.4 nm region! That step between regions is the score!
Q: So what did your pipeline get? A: 0.97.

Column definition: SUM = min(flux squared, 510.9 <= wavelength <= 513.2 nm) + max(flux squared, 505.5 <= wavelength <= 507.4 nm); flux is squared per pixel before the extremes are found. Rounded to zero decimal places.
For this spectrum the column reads 308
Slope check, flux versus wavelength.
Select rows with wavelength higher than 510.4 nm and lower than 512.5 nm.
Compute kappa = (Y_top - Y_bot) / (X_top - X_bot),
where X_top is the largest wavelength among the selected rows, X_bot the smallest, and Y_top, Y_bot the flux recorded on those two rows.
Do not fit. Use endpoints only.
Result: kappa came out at -0.3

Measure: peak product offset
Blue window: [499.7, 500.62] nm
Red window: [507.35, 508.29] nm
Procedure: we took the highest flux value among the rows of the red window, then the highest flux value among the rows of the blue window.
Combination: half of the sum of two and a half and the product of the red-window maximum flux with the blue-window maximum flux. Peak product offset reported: 81.9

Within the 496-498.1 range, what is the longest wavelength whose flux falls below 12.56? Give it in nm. 497.517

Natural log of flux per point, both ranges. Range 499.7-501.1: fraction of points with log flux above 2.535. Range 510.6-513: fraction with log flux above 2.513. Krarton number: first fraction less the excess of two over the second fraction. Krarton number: -1.33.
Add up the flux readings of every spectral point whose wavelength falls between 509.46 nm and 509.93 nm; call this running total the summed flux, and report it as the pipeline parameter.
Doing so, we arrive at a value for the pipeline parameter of 25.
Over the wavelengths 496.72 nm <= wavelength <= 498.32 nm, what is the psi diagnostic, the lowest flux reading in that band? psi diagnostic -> 12.33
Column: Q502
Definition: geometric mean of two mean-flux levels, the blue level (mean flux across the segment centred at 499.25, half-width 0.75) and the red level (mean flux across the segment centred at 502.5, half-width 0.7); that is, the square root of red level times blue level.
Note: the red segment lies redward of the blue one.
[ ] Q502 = 12.54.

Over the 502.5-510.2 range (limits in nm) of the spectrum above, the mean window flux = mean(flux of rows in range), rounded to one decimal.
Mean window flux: 12.5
